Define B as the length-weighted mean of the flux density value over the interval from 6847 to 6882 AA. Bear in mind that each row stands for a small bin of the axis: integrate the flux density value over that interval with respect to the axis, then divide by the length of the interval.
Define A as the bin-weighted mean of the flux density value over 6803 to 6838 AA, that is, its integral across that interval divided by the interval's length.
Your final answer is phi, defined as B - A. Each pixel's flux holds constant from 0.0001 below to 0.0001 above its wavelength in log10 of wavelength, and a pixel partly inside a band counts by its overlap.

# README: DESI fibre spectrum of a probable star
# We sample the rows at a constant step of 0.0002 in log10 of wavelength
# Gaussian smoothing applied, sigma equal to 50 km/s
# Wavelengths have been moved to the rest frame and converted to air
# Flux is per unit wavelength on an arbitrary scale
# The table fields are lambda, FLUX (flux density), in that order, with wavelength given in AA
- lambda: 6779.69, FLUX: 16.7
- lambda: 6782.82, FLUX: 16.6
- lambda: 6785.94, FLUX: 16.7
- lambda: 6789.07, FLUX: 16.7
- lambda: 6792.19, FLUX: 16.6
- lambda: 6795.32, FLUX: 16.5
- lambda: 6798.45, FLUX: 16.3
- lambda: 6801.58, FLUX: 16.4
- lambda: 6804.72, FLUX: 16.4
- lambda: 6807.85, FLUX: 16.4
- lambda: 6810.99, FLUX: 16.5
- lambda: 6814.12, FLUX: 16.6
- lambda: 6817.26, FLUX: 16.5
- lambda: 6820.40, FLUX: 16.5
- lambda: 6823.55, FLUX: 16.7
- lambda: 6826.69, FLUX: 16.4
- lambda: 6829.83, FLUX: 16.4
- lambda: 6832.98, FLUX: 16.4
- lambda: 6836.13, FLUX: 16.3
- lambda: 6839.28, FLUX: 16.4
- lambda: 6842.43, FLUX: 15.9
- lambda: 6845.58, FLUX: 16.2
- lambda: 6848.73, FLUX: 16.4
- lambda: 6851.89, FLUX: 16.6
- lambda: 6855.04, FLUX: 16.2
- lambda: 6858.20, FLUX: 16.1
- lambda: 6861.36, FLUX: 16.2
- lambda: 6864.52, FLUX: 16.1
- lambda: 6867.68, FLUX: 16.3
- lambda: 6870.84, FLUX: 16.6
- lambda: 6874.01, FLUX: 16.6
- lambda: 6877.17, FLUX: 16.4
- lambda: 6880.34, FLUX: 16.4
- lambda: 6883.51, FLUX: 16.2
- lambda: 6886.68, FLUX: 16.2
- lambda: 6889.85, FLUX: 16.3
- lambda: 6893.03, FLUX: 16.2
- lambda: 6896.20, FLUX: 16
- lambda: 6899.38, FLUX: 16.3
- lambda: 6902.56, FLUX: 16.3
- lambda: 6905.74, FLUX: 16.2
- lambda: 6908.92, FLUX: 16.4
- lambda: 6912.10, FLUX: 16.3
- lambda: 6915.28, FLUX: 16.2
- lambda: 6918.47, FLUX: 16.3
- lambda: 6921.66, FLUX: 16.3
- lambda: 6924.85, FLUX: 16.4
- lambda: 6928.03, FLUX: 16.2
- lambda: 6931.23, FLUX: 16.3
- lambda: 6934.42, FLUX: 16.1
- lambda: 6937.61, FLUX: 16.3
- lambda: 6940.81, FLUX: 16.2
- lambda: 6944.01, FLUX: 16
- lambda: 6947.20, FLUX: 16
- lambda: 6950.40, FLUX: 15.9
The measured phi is -0.10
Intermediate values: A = 16.5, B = 16.4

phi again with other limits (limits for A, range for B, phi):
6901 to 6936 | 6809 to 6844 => 0.14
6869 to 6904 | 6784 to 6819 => 0.20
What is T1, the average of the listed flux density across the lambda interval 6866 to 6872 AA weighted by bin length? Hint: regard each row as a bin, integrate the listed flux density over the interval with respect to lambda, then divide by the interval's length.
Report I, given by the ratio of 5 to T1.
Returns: 0.3040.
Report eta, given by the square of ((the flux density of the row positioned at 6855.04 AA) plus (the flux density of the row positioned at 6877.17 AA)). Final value 1063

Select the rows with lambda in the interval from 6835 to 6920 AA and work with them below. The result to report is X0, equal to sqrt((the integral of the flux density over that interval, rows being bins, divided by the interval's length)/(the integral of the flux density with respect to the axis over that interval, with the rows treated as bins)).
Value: 0.11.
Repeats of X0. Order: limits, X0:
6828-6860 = 0.18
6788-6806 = 0.24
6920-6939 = 0.23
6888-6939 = 0.14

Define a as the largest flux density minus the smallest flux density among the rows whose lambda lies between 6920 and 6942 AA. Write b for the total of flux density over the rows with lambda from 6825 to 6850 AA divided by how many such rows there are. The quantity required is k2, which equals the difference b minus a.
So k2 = 16.0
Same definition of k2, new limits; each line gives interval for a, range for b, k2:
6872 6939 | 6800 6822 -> 15.9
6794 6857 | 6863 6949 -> 15.5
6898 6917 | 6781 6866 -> 16.2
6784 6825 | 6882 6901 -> 15.8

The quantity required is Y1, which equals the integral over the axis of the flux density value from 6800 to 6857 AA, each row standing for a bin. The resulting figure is 935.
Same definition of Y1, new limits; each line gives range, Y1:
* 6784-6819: 578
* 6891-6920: 471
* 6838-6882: 718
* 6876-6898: 357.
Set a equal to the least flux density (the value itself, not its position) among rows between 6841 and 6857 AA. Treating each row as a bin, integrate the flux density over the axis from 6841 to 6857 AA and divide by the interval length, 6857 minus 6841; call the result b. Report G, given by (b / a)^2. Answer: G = 1.05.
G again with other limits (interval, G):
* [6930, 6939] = 1.02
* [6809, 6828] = 1.02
